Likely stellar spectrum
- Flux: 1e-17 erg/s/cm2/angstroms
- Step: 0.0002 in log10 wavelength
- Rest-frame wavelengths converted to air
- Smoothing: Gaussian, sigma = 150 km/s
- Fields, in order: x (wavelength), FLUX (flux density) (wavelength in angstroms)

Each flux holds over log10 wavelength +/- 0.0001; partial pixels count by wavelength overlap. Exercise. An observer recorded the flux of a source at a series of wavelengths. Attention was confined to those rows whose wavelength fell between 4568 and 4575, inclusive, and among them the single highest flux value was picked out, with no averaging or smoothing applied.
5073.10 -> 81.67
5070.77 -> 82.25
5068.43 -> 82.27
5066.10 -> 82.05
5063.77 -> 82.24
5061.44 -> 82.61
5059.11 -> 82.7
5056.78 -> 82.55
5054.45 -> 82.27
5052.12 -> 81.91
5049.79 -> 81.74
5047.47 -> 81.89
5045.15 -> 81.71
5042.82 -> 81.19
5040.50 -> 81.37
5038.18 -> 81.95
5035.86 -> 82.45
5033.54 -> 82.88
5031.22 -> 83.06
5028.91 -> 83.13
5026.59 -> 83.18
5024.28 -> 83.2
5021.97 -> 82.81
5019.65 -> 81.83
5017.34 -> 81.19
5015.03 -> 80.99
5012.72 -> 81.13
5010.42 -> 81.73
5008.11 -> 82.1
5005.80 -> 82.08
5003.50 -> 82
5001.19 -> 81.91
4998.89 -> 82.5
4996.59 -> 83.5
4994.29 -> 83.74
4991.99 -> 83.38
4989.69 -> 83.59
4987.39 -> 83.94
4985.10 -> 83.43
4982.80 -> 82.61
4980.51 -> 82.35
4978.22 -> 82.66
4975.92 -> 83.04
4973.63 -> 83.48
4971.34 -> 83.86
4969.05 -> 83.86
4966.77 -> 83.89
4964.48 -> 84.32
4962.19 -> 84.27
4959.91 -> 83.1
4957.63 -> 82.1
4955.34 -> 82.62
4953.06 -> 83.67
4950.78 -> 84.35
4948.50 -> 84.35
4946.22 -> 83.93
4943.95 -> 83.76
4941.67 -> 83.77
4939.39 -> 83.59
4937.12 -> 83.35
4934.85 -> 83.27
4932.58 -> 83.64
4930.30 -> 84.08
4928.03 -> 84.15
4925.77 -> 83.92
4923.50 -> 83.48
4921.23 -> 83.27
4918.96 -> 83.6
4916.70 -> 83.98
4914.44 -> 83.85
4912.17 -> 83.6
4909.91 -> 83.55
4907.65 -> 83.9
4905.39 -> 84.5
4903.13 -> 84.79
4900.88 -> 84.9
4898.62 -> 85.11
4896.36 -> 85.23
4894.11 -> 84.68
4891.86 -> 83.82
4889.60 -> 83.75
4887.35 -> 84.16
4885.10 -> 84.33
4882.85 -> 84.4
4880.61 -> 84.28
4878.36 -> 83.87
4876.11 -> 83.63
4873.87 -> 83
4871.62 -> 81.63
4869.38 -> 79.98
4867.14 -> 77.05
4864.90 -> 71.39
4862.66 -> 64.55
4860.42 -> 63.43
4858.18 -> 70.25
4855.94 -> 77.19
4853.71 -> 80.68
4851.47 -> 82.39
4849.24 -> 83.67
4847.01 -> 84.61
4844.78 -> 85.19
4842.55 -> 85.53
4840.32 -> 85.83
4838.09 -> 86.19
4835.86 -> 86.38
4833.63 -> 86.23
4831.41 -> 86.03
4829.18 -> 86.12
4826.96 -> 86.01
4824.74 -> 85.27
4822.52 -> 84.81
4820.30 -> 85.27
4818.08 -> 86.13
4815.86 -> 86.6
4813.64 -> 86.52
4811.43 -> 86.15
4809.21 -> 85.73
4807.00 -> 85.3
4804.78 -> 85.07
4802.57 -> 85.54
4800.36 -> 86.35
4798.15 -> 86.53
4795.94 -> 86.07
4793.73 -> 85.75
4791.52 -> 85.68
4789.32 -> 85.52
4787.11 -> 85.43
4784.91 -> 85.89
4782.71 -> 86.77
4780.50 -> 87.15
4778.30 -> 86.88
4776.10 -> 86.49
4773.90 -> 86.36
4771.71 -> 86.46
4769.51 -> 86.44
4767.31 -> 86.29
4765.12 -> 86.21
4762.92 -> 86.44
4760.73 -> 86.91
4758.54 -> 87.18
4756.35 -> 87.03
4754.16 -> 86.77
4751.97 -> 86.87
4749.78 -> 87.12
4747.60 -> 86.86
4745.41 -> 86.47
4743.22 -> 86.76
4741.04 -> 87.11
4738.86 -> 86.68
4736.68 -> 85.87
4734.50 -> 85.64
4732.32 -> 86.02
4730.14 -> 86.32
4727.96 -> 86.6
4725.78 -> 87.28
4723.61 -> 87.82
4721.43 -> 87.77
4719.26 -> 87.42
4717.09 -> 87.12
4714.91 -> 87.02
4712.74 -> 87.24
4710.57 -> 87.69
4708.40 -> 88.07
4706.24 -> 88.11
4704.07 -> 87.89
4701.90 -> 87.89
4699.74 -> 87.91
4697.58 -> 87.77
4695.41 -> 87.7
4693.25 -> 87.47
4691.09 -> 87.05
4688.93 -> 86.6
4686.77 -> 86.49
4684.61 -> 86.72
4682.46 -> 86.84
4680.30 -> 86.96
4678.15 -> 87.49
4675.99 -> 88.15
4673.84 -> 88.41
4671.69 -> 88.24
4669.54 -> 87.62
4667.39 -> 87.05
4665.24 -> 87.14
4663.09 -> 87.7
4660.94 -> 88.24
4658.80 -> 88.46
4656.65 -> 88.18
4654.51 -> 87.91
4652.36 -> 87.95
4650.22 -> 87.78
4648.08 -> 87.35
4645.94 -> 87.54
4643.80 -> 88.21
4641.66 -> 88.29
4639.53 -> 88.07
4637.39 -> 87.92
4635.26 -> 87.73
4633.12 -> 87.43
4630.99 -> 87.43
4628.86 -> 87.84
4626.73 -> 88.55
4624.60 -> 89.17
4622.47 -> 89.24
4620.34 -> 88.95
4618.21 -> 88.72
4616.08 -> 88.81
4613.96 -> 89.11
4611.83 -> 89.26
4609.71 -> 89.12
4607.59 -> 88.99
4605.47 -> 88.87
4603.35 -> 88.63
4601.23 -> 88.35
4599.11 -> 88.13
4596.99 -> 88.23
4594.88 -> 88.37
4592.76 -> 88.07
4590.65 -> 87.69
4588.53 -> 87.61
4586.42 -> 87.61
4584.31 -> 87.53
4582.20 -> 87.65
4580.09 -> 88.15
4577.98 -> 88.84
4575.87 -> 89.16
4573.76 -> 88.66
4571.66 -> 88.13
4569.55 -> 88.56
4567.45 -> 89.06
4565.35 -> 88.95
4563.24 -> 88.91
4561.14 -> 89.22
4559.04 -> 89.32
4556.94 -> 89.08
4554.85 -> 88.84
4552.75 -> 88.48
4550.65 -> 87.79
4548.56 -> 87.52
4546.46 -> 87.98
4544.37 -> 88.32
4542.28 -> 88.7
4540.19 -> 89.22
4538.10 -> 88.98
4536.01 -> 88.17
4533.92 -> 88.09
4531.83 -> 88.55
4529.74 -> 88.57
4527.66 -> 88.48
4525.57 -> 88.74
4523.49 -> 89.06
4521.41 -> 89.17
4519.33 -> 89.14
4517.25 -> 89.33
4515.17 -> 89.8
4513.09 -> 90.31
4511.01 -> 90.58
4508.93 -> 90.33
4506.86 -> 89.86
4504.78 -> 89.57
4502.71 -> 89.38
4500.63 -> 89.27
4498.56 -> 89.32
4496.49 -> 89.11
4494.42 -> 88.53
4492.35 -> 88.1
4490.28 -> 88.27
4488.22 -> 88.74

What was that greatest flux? 88.66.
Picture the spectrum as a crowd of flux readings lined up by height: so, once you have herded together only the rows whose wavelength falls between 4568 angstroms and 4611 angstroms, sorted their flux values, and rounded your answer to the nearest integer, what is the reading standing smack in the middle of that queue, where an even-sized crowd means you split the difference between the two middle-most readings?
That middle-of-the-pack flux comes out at 88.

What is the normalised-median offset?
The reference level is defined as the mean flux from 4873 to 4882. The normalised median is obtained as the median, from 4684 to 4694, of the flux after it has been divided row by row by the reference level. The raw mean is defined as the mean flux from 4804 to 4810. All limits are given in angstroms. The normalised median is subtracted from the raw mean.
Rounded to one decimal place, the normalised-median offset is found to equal 84.3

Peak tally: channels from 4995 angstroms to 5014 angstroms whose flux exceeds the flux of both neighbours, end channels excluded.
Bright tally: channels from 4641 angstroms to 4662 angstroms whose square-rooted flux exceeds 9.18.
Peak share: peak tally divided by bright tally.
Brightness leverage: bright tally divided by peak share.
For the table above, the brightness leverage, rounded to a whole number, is 100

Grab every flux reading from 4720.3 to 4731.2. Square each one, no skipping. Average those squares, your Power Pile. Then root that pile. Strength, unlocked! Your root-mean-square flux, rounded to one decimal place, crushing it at 87.2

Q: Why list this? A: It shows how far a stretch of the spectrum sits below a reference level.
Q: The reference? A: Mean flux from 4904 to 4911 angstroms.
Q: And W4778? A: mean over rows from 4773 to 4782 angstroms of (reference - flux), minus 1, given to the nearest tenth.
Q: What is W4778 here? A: -3.7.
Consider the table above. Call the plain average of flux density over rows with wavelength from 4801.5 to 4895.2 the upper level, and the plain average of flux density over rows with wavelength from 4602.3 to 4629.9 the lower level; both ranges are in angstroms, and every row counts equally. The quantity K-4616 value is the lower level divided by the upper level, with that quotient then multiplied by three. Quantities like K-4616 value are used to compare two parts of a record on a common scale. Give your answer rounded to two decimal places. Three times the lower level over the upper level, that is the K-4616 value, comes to 3.22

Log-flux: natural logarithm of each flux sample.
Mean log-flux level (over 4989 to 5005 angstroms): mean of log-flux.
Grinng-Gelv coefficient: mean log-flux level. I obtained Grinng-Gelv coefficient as 4.418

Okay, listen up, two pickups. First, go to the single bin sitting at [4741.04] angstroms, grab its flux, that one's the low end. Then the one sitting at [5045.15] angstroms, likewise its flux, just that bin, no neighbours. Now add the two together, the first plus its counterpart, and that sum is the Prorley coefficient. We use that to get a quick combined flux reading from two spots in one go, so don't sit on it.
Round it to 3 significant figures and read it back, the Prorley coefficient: 169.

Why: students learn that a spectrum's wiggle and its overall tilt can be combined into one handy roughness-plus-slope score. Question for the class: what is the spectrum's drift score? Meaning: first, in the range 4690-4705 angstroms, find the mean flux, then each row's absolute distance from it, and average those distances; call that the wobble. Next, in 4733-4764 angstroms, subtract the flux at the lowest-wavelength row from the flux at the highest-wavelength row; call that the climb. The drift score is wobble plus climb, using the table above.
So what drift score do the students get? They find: 1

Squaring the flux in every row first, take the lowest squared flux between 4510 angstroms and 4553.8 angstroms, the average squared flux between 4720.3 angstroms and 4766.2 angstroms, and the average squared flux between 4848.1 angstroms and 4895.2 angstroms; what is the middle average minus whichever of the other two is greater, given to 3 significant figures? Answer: -134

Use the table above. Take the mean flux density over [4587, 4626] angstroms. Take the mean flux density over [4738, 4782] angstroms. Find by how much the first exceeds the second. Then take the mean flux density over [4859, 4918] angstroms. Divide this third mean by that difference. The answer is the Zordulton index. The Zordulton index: 43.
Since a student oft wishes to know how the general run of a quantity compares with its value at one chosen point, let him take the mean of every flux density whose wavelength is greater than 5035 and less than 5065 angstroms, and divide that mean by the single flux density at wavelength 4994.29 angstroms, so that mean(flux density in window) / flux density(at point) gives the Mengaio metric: 0.98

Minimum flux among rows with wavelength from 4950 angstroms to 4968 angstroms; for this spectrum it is 82.1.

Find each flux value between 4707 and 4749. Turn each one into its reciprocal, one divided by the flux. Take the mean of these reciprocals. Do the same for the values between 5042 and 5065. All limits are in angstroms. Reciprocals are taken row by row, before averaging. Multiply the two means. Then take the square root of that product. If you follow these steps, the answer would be 0.0118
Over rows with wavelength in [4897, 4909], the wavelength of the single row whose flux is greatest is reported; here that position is 4898.62 angstroms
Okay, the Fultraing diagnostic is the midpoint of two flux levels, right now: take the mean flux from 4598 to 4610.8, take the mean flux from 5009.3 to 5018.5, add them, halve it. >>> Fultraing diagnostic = 85.0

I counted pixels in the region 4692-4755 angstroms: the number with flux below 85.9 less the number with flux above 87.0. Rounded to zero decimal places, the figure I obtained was -16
